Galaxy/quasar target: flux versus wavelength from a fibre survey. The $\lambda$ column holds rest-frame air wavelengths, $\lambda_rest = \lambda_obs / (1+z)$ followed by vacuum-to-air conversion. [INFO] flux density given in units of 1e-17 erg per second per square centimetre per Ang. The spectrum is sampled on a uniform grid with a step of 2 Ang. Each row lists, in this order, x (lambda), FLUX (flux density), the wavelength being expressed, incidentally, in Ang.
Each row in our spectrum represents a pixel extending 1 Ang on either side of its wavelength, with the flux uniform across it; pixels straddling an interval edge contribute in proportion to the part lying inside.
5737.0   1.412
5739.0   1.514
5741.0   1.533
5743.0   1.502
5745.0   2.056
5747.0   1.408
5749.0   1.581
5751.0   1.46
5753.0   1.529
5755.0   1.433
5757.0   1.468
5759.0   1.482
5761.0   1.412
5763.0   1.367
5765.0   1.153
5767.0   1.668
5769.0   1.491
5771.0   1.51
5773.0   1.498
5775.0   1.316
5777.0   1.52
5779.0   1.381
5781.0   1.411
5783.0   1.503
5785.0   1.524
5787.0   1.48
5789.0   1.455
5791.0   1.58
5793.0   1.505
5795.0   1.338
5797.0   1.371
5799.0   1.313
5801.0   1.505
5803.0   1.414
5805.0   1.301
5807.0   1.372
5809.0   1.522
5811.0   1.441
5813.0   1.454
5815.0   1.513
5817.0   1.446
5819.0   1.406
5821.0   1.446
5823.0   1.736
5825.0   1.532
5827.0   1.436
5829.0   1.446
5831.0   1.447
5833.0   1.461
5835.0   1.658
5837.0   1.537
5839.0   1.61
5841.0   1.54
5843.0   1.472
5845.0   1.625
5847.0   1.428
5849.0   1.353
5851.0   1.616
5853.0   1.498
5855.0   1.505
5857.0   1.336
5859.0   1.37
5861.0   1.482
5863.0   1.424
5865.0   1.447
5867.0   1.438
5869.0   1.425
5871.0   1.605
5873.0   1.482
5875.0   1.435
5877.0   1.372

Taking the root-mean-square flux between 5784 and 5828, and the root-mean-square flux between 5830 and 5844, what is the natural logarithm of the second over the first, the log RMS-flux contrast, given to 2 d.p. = 0.05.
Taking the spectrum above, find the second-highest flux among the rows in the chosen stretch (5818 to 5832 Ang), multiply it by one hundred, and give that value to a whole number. 153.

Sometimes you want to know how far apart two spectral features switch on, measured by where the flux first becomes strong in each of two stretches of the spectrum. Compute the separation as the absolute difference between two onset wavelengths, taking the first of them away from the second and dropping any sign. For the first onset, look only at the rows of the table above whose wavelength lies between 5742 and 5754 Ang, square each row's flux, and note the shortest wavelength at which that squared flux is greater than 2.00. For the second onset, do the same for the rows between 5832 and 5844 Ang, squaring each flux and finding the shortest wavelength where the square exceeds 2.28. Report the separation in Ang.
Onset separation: 92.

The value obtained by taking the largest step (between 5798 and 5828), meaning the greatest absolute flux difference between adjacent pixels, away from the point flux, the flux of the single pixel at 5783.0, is 1.21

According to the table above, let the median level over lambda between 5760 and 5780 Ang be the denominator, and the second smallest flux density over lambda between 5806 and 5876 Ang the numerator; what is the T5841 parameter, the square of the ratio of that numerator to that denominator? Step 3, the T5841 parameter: 0.869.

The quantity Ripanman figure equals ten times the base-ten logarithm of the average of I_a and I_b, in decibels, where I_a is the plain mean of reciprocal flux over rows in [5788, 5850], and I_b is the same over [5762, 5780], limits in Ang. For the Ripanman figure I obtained -1.59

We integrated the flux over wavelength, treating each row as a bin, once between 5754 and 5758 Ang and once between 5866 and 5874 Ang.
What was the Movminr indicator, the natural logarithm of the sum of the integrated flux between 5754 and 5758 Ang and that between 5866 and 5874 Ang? 2.87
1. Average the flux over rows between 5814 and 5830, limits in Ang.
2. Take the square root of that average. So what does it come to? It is 1.22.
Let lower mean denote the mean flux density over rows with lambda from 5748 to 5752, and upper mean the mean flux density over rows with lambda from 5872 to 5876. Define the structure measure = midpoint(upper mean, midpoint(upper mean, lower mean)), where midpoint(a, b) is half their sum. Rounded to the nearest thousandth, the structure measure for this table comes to 1.474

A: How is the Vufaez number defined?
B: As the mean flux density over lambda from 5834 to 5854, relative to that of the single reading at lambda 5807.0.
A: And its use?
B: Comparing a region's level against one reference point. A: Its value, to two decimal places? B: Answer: 1.12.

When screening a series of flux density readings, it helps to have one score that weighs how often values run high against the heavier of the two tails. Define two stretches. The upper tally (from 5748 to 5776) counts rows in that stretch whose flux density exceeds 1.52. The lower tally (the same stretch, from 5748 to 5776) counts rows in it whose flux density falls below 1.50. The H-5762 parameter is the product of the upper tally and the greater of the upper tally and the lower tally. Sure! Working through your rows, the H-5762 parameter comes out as 30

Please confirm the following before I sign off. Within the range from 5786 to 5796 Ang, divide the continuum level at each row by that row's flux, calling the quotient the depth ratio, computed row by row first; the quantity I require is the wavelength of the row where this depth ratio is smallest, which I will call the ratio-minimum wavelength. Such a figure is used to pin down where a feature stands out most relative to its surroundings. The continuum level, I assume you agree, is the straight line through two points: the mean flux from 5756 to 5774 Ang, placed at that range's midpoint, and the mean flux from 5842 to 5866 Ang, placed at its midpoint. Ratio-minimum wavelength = 5791.0 Ang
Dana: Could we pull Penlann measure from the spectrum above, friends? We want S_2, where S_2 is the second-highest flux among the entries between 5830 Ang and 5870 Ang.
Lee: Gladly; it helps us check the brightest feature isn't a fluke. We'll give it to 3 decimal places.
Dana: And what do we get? 1.625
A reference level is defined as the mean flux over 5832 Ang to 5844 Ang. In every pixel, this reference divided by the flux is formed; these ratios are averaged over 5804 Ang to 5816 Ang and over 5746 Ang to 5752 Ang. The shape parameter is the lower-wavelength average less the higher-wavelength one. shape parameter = -0.04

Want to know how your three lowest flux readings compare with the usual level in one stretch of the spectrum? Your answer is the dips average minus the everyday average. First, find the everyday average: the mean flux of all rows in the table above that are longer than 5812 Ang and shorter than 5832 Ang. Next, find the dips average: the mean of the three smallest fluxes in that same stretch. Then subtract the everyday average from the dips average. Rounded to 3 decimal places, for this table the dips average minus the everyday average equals -0.057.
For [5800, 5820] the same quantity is -0.078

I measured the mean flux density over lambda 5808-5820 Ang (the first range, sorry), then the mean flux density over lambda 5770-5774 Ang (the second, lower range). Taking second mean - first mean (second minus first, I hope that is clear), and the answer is 0.04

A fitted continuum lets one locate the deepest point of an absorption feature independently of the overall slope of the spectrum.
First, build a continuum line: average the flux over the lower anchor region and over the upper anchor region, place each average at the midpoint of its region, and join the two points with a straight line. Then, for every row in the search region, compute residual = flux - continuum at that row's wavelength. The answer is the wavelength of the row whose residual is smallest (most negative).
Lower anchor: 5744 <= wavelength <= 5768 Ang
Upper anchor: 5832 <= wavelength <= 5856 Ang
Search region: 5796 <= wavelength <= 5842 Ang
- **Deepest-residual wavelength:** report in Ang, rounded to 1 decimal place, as 5805.0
